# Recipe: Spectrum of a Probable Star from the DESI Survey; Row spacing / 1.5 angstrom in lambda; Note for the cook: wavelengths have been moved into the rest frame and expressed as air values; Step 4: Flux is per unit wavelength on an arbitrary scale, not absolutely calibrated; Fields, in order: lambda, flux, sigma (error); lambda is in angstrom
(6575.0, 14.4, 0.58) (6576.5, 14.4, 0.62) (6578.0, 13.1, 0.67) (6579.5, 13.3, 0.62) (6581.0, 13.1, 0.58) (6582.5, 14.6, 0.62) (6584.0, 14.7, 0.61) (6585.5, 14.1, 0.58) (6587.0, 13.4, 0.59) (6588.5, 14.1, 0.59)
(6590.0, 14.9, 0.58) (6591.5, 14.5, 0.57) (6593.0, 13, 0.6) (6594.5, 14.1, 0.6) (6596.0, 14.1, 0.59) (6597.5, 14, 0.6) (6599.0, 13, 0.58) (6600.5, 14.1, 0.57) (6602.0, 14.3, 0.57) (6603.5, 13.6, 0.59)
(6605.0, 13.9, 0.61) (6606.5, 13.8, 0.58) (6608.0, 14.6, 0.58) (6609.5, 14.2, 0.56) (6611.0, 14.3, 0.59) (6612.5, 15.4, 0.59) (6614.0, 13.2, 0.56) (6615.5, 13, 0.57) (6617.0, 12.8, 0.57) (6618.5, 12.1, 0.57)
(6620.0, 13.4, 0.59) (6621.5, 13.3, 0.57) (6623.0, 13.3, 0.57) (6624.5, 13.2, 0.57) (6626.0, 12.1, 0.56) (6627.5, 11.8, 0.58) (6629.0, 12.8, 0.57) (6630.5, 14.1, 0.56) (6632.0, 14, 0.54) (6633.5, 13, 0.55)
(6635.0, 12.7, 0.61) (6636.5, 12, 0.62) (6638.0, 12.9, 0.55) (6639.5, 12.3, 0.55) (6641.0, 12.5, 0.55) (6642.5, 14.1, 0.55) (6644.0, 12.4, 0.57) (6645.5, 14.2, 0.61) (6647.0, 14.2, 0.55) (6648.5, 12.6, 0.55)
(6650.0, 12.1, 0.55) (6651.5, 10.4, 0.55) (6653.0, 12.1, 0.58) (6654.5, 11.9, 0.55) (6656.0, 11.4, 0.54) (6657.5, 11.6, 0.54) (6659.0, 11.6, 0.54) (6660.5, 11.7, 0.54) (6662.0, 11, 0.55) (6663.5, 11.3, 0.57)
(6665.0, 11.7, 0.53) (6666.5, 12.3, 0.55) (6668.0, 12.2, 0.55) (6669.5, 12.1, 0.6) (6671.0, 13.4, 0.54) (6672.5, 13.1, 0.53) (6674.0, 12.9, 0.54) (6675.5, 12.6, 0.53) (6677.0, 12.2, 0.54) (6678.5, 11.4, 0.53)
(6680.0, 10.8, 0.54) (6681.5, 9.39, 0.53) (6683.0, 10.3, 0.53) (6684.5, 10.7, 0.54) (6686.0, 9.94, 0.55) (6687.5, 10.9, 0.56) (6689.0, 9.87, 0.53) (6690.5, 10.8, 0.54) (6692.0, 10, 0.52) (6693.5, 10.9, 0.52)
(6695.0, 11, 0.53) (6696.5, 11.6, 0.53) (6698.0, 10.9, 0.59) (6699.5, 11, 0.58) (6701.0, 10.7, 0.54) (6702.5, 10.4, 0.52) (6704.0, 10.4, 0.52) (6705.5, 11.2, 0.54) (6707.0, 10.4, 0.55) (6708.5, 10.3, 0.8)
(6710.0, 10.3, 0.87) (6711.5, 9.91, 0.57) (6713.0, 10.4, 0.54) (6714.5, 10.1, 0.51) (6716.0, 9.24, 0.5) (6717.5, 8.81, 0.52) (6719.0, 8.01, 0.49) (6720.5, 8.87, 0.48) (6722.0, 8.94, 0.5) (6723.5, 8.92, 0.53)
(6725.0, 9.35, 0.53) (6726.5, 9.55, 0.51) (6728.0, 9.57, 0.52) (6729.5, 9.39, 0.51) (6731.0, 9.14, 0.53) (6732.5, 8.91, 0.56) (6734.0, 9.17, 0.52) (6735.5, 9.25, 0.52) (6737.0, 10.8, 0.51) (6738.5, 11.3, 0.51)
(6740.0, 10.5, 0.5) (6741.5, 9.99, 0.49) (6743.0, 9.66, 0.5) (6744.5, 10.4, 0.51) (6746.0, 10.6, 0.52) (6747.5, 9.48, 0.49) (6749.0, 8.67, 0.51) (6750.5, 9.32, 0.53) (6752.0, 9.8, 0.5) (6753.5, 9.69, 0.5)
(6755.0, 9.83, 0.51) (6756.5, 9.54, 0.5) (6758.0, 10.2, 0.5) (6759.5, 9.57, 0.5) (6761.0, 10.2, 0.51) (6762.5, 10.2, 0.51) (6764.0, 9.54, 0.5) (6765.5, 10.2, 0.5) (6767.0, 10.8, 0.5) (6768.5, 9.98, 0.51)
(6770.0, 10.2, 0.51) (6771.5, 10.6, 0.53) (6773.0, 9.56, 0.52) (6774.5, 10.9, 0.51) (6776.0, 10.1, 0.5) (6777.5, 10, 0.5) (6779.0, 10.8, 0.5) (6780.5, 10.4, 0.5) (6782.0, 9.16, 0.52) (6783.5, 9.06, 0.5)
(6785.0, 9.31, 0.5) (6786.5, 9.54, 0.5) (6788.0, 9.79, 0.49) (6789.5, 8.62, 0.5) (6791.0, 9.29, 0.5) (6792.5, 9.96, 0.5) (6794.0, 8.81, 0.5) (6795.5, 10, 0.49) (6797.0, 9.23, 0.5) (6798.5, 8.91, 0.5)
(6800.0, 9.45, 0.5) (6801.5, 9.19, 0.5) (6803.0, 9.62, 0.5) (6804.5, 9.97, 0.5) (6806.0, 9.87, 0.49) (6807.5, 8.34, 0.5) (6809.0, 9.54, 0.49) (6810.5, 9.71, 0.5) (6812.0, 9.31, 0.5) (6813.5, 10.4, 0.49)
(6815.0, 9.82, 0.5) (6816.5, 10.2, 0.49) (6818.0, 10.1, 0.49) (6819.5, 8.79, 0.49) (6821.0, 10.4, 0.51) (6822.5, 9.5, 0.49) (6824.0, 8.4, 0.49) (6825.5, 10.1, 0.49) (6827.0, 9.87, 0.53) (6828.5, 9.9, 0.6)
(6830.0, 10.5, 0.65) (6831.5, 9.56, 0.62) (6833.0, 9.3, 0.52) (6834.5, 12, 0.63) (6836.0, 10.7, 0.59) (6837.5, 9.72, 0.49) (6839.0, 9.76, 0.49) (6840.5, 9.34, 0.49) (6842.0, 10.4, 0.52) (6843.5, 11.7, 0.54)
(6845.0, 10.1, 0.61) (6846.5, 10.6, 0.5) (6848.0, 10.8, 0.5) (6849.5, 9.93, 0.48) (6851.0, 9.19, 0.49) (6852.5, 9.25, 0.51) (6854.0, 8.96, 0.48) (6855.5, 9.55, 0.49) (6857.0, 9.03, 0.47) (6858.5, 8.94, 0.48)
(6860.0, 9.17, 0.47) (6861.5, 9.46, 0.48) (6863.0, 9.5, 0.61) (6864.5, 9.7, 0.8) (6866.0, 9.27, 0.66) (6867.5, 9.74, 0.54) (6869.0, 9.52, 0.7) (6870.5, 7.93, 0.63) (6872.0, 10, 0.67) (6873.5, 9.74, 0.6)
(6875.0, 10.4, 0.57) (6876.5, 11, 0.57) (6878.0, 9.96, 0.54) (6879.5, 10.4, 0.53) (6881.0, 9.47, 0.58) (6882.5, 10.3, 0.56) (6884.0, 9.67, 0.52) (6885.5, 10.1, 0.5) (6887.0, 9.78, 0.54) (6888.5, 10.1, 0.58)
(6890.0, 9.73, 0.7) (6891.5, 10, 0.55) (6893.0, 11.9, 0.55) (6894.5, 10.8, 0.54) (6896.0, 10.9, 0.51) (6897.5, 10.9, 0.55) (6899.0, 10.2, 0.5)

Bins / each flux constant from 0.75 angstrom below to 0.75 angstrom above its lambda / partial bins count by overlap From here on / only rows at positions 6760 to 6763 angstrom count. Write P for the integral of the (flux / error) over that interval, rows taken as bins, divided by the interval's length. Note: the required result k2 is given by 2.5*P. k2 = 49.8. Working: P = 19.9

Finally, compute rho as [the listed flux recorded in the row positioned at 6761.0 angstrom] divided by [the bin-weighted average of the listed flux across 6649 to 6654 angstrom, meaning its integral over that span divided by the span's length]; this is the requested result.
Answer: 0.88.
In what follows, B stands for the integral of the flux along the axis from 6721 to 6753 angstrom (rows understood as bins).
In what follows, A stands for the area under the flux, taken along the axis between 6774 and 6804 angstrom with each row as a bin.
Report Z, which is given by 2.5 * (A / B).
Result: 2.3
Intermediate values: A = 288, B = 309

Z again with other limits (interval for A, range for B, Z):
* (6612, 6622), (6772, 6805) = 1.0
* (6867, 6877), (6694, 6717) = 1.0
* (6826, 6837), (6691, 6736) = 0.6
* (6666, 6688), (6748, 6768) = 3.3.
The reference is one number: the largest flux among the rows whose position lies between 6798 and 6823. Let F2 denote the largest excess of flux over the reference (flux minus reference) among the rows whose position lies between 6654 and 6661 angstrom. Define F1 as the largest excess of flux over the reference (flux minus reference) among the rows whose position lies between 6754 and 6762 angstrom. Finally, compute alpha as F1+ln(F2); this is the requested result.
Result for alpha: 0.2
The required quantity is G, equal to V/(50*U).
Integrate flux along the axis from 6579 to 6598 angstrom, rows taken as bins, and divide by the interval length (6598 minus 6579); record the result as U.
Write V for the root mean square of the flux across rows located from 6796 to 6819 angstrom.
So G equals 0.014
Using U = 14.0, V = 9.6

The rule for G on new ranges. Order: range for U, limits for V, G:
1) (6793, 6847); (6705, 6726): 0.020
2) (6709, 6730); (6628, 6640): 0.028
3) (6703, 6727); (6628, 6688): 0.025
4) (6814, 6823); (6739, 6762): 0.020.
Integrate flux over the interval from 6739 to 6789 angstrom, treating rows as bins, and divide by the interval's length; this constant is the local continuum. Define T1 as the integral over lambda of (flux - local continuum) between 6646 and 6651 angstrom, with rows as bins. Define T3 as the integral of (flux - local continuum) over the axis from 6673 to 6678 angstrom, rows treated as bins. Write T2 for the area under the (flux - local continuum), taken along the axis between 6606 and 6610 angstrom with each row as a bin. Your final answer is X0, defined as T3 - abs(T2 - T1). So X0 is 11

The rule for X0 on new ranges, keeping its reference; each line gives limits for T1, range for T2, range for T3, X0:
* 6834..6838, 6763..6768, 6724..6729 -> -5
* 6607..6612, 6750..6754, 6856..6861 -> -28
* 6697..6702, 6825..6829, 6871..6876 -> -4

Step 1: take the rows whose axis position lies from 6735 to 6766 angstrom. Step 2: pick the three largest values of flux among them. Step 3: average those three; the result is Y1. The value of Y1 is 10.90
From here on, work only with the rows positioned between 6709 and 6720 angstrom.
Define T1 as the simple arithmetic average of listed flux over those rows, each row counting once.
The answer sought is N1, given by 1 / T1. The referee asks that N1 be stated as 0.105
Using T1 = 9.5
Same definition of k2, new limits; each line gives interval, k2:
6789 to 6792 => 45.3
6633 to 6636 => 54.7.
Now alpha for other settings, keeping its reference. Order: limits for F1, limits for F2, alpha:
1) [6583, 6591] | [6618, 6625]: 5.6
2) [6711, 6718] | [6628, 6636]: 1.3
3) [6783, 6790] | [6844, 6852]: -1.5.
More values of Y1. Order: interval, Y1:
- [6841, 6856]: 11.03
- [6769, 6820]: 10.77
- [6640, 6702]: 14.17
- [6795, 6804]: 9.69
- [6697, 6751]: 11.17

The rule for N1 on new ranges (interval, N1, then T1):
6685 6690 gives 0.098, 10.2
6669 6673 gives 0.078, 12.9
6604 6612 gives 0.071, 14.2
